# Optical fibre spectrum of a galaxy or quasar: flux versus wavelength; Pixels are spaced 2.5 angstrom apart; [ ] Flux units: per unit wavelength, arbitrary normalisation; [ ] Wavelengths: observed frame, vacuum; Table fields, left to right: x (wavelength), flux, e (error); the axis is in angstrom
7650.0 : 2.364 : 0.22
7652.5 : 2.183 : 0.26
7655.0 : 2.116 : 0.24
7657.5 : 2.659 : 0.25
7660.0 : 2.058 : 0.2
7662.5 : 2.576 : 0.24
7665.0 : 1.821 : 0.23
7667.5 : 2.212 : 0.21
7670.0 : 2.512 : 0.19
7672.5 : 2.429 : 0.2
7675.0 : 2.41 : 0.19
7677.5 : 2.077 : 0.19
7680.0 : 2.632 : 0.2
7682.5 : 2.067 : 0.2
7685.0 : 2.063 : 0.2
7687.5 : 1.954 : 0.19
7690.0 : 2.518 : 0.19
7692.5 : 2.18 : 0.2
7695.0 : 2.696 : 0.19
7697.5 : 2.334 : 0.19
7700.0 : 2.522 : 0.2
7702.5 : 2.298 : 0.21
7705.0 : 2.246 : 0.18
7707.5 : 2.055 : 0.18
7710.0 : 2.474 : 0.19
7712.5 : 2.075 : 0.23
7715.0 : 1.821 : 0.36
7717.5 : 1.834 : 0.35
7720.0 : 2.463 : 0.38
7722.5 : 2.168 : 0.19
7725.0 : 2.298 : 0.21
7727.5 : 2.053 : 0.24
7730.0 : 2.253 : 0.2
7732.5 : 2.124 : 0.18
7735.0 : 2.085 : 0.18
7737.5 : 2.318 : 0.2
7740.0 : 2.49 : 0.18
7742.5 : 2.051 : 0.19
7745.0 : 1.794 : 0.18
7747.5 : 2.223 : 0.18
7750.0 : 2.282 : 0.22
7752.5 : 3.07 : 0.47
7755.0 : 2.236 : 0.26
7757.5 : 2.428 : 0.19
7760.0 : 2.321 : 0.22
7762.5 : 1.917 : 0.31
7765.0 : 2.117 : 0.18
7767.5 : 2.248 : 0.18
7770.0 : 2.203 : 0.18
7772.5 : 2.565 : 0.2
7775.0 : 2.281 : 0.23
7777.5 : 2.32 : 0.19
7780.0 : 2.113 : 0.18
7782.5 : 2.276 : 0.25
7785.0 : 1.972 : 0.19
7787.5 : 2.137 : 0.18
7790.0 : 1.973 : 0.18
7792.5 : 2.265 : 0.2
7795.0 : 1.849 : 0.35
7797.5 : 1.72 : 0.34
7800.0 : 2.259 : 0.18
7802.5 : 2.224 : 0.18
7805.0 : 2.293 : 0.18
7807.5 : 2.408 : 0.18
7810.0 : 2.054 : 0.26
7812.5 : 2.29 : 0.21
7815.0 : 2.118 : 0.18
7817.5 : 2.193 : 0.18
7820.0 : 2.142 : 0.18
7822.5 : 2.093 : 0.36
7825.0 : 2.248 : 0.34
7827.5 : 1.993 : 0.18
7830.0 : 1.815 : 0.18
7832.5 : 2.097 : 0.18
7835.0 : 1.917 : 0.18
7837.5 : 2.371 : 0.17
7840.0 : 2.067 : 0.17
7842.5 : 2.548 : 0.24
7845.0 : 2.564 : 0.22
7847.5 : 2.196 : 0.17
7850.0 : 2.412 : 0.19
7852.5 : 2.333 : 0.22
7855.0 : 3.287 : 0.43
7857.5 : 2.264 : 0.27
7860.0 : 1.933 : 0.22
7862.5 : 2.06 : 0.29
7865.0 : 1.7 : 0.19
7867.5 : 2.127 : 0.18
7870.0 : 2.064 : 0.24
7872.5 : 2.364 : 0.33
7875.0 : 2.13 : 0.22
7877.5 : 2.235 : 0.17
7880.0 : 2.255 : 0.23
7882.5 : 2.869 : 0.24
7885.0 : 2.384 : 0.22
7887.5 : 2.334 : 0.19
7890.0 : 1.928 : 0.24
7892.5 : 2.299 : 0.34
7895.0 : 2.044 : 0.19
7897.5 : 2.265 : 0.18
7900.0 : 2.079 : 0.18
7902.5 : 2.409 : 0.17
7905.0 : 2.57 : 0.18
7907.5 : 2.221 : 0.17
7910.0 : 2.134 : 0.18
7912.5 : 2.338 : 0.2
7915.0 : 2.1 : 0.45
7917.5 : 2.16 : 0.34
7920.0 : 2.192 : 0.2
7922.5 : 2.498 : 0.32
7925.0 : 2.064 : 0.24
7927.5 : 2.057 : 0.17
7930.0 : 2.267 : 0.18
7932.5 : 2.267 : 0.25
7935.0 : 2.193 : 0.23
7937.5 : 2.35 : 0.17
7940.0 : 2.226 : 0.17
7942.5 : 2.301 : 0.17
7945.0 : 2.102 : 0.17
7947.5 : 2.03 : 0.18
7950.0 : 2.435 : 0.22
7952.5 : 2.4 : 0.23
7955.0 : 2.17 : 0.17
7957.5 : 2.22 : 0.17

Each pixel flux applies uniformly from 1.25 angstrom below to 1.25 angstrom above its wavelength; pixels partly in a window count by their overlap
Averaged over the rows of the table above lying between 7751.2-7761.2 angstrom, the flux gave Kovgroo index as 2.51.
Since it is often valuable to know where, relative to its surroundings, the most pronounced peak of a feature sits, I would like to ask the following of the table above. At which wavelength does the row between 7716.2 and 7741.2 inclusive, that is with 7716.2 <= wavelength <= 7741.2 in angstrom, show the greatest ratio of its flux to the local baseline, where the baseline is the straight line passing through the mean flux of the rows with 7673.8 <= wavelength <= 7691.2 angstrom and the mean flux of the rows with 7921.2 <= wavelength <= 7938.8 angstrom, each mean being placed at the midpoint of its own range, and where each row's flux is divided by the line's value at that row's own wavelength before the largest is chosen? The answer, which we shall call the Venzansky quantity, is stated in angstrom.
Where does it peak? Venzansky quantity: 7740.0 angstrom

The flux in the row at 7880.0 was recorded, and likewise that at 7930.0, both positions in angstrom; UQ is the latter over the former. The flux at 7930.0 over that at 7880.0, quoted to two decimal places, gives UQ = 1.01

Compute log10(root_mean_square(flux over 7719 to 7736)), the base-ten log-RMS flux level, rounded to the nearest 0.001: 0.344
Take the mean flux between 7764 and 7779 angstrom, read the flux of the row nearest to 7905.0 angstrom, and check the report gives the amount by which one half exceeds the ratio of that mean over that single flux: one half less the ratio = -0.391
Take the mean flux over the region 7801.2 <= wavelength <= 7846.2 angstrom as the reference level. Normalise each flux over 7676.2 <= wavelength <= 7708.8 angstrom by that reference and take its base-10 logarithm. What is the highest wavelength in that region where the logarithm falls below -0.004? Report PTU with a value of 7707.5 angstrom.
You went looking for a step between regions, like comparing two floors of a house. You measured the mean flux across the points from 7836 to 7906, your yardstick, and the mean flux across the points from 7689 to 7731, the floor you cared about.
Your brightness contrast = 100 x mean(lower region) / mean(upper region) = 98.4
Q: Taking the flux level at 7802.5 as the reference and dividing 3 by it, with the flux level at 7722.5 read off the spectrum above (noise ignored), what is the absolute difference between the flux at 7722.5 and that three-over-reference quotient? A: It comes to 0.82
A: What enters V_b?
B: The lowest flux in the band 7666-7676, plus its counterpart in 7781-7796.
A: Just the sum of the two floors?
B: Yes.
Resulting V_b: 4.06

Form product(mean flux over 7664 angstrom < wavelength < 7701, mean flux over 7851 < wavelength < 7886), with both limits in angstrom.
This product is 5.25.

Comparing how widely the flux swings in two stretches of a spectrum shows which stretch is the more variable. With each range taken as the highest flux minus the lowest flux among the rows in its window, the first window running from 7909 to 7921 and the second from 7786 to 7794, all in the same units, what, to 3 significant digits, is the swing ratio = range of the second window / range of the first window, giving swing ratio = 1.23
